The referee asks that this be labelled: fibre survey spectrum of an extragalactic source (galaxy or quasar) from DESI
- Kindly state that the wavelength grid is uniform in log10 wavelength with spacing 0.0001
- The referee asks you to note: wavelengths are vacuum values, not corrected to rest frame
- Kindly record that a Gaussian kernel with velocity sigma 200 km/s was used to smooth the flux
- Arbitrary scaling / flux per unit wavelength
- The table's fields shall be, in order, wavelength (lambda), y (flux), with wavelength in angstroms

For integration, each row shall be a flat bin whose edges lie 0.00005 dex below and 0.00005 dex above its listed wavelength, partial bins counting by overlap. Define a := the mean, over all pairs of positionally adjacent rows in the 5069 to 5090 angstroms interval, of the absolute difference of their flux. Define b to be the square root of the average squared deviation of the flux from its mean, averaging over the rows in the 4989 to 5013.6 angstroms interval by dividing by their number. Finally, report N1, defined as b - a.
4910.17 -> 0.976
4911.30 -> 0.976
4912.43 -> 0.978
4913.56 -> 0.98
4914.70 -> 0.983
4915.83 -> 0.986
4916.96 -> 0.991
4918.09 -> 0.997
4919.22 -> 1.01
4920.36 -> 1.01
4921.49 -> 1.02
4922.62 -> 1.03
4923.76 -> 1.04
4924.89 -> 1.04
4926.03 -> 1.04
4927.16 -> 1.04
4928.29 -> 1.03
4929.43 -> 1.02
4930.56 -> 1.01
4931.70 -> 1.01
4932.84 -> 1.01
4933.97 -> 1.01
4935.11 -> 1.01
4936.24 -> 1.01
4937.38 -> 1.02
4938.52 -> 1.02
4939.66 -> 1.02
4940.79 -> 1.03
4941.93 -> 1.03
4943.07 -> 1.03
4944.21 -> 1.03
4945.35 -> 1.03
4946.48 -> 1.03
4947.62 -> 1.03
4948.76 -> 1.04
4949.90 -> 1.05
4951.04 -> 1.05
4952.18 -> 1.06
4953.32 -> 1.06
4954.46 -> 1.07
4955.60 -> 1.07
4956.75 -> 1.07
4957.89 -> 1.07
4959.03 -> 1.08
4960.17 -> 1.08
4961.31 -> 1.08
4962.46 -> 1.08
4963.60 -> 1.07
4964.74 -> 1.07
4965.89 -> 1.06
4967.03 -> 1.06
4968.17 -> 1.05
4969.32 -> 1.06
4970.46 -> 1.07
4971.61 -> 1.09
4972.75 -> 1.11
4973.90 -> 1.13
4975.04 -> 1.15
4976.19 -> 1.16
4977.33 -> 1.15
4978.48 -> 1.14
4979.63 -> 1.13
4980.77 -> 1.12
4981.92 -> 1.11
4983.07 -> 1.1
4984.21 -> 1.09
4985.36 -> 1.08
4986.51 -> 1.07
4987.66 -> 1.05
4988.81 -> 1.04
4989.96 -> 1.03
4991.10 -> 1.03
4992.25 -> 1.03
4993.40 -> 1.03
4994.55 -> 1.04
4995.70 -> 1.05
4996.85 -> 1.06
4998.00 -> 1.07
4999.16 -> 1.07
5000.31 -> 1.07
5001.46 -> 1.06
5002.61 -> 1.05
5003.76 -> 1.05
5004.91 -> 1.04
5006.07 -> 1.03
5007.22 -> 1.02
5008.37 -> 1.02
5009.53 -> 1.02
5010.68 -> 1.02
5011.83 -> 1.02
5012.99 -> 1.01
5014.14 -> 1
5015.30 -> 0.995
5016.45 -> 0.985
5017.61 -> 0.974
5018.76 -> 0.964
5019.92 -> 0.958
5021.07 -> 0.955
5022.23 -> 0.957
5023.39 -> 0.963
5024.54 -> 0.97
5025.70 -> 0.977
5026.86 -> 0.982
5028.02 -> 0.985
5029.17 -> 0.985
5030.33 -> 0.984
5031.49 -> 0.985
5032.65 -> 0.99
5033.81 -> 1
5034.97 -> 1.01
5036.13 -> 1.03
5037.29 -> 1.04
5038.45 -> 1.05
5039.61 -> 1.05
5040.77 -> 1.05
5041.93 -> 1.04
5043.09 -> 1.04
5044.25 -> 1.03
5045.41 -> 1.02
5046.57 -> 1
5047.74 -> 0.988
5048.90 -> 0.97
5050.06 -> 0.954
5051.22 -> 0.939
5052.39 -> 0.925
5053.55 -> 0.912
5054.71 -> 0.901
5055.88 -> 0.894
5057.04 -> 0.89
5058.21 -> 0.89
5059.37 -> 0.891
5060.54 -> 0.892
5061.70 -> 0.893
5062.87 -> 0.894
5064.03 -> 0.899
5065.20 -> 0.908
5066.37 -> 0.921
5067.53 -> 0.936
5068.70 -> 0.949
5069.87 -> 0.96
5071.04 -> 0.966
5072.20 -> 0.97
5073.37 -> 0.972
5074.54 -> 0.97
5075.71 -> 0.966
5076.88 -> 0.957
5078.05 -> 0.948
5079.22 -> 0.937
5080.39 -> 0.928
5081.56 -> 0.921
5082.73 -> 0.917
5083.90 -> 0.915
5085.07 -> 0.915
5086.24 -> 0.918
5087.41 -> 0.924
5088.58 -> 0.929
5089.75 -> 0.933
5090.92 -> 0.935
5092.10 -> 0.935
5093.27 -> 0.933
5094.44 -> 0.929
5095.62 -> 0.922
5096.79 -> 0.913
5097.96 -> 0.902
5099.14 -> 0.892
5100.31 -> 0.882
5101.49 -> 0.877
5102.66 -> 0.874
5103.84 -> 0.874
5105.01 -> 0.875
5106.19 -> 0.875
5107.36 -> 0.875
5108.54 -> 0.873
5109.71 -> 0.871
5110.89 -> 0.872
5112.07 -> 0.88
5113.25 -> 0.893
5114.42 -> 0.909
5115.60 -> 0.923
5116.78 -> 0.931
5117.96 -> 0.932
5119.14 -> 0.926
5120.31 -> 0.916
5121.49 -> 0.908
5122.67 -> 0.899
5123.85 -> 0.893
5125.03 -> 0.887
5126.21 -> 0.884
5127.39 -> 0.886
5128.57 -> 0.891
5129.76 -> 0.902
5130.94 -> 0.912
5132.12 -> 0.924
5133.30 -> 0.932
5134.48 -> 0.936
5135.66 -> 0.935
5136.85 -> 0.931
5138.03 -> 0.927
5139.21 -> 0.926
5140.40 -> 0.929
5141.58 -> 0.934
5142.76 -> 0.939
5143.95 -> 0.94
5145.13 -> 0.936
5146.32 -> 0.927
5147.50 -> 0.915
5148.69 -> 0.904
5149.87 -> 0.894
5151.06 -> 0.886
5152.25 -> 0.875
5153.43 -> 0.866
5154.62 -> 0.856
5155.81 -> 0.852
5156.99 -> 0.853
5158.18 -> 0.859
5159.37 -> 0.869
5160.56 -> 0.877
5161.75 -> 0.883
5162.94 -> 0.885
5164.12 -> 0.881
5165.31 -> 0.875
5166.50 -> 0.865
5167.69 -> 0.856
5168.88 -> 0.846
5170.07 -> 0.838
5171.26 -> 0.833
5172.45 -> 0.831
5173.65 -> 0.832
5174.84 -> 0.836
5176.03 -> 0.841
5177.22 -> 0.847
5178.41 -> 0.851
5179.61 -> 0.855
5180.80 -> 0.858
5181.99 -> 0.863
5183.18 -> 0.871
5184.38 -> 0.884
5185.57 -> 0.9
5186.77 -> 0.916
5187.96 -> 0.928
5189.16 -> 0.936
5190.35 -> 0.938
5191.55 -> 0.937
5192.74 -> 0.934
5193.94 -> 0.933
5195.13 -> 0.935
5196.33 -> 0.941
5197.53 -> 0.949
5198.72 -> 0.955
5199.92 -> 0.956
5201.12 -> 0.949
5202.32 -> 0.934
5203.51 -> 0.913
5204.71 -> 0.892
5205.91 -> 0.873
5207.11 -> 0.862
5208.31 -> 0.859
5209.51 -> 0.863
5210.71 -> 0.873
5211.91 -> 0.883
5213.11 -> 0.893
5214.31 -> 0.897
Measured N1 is 0.013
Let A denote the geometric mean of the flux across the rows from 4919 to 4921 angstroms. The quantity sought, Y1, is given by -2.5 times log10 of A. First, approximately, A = 1.01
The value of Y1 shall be -0.01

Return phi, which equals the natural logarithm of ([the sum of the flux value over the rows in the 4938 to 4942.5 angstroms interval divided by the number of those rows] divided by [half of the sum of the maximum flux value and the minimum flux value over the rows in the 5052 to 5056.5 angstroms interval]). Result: 0.120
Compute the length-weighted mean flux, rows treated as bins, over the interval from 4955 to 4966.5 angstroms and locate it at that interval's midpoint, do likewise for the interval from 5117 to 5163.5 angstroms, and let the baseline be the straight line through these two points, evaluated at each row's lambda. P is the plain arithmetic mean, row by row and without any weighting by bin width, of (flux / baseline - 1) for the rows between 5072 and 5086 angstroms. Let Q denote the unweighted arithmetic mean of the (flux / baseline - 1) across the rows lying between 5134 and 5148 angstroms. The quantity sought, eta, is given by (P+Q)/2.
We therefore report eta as 0.01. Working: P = -0.019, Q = 0.03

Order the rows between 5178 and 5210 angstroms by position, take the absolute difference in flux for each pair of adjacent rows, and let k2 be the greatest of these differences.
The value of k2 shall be 0.021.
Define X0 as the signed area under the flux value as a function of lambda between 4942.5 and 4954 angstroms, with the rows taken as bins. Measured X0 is 12.0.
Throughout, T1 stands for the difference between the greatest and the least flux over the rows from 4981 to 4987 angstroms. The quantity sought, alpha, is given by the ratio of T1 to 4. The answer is 0.0100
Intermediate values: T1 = 0.0400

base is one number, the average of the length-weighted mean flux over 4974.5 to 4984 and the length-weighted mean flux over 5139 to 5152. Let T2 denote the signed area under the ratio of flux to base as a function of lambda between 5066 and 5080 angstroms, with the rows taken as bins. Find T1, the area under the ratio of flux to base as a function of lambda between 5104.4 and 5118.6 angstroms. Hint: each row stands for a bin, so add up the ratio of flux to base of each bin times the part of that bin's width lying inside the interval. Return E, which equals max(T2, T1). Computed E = 13.0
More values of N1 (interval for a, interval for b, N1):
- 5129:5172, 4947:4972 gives 0.007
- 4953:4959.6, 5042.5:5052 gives 0.030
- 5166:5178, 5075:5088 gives 0.012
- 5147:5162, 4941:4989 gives 0.028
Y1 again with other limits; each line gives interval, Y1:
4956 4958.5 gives -0.07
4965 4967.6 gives -0.06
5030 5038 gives -0.01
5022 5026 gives 0.04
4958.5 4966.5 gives -0.08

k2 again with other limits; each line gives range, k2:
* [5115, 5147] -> 0.012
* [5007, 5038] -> 0.020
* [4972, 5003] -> 0.020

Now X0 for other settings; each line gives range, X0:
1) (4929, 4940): 11.1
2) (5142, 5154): 10.9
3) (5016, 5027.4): 11.0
